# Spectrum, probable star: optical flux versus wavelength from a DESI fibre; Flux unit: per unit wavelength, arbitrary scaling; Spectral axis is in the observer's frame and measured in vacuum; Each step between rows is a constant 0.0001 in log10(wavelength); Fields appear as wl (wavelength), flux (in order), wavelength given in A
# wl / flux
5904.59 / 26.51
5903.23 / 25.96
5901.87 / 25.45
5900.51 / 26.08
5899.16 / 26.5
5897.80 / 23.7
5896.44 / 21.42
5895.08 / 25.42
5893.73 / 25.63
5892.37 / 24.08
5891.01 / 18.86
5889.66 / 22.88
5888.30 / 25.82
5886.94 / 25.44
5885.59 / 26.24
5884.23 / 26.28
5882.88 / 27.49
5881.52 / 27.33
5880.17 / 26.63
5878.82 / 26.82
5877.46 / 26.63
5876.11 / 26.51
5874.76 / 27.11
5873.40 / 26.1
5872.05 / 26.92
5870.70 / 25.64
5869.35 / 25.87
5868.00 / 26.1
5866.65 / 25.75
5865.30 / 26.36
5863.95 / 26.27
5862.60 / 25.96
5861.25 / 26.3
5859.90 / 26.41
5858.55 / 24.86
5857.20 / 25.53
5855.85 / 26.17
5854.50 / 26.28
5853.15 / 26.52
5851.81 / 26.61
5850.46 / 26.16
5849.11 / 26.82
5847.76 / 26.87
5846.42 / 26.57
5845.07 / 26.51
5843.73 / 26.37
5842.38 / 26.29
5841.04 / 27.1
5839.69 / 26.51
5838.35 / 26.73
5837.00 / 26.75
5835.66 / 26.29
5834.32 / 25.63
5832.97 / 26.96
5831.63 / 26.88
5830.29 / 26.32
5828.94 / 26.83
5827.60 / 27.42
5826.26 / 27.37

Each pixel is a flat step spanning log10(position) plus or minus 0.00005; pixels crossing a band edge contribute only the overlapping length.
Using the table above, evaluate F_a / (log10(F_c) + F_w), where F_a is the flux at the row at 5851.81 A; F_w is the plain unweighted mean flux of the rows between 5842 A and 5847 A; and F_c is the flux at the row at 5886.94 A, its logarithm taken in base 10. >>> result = 0.956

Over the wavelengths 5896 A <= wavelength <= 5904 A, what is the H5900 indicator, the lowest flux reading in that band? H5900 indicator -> 21.42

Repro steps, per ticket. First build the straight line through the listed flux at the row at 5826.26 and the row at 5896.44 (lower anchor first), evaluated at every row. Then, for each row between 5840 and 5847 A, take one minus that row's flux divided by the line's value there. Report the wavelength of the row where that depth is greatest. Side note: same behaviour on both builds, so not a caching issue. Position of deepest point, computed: 5842.38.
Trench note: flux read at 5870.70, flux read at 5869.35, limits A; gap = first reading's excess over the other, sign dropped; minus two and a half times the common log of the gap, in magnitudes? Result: 1.60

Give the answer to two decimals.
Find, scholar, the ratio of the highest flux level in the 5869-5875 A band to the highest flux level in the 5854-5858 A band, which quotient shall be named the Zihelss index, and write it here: 1.03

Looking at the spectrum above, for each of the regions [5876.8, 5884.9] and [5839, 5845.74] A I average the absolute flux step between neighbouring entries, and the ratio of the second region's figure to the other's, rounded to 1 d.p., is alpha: 0.8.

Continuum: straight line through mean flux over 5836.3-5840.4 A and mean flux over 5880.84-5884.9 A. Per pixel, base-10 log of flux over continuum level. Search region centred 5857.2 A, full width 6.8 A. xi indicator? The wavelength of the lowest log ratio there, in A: 5858.55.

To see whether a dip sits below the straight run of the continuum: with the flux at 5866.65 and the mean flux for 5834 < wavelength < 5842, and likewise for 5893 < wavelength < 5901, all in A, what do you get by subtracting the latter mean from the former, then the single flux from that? -24.0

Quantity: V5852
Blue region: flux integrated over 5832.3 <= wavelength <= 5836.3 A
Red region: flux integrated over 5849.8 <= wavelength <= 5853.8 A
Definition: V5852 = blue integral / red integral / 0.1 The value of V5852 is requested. 9.9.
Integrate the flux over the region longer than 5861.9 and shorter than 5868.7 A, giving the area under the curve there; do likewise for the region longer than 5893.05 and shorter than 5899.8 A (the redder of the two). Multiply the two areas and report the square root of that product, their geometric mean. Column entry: 171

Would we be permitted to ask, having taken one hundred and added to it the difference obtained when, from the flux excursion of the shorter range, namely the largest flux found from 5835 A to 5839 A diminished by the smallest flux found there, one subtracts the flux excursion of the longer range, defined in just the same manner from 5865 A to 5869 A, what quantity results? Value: 100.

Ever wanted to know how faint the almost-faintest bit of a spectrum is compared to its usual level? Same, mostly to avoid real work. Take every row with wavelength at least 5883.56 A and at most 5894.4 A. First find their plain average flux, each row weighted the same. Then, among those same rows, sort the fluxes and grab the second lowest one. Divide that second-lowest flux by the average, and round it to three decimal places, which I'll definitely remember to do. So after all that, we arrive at 0.938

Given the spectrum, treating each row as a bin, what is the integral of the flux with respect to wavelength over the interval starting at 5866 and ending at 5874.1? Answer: 211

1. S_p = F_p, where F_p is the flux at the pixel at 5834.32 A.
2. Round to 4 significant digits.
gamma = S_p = 25.63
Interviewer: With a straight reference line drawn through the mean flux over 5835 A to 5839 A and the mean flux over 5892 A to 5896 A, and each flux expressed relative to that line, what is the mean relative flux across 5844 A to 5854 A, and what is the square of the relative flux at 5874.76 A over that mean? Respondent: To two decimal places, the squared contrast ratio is 1.10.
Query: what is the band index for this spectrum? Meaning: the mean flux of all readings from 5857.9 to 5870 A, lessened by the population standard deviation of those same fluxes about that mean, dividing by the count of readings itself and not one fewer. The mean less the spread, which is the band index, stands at 25.5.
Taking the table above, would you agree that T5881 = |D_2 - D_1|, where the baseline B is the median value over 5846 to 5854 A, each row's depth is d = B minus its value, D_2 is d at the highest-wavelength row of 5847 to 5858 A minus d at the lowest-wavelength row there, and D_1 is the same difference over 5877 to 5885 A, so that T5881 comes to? 1.0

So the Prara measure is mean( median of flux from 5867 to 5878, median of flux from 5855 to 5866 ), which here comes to 26.3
